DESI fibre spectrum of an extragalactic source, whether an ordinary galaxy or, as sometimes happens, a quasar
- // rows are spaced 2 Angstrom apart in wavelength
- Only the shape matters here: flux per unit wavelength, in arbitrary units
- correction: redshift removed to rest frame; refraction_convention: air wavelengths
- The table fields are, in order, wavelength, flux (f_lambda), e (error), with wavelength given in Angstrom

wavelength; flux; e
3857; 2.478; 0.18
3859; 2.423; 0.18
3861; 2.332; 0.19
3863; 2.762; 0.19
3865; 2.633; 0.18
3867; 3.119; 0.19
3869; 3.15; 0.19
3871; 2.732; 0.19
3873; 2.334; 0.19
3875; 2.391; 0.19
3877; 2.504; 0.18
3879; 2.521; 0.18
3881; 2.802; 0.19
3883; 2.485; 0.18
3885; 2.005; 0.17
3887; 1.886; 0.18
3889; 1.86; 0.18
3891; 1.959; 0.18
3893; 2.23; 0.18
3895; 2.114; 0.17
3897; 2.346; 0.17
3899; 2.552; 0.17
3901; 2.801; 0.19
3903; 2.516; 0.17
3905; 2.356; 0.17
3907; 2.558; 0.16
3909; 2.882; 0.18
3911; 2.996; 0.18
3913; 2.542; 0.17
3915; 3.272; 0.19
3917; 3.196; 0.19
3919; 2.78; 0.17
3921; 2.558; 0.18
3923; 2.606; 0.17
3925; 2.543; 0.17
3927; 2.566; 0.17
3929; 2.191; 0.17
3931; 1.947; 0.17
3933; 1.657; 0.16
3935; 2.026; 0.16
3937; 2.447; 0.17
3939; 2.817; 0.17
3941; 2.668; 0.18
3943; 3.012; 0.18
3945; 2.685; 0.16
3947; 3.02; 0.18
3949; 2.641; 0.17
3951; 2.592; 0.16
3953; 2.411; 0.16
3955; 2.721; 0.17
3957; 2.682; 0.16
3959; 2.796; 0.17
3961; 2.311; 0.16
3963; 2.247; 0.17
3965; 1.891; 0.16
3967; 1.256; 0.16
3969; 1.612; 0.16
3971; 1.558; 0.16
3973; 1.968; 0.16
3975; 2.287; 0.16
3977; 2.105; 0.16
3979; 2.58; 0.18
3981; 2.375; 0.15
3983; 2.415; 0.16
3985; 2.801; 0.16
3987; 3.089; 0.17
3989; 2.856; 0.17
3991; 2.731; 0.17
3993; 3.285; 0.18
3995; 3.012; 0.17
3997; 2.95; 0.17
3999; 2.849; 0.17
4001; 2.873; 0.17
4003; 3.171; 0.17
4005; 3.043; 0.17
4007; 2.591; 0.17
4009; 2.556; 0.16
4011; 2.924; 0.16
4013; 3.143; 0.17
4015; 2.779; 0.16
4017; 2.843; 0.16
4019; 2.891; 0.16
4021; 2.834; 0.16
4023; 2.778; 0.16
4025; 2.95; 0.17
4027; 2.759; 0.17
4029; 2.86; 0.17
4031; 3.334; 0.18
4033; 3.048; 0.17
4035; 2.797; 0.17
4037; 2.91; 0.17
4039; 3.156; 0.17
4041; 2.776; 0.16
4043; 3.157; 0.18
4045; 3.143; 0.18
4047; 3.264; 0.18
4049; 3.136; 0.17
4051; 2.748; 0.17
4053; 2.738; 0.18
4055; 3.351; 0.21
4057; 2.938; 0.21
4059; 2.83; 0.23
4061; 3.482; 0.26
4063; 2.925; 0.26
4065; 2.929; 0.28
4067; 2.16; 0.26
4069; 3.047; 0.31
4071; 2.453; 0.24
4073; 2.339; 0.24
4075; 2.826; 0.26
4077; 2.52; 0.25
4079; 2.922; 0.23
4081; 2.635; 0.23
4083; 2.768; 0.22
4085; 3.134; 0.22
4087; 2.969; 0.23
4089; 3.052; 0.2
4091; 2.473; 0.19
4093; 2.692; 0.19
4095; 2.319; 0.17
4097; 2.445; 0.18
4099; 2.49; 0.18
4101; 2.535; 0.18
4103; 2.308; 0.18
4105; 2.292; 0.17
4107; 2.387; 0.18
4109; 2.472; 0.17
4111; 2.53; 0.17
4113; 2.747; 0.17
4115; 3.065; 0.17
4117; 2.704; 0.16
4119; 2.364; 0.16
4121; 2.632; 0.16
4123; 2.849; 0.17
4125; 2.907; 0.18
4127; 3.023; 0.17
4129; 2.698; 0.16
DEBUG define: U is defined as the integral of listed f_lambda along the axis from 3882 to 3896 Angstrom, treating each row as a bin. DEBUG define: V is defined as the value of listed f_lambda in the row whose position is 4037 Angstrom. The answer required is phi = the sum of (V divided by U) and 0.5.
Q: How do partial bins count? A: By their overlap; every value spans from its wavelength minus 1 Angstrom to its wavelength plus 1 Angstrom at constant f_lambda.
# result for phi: 0.600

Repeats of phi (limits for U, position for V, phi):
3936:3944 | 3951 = 0.618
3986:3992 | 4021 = 0.663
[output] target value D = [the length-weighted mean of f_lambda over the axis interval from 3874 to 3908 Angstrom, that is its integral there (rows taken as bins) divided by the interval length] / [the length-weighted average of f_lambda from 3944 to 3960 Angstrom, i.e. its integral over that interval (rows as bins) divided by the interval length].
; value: 0.9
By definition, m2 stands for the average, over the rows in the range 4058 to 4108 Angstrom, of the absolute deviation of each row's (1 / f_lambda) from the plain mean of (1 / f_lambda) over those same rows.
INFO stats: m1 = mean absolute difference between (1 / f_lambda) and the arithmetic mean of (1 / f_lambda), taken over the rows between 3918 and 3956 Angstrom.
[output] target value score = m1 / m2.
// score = 1.3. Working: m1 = 0.048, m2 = 0.038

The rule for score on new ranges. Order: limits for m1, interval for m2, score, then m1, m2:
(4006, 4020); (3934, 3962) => 0.6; 0.019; 0.031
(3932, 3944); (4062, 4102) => 2.3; 0.080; 0.035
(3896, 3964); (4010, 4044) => 2.6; 0.040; 0.015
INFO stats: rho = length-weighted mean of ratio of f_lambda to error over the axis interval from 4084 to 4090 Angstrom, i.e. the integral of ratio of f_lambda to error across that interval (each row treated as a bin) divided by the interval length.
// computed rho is 14.1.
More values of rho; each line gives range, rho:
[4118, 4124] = 16.0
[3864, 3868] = 15.5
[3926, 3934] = 12.4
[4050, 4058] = 15.3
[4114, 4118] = 17.5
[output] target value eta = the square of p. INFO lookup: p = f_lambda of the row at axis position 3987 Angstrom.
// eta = 9.5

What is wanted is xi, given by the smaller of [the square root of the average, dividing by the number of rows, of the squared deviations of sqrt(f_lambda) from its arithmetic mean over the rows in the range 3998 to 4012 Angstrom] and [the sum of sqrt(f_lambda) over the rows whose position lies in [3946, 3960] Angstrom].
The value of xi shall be 0.061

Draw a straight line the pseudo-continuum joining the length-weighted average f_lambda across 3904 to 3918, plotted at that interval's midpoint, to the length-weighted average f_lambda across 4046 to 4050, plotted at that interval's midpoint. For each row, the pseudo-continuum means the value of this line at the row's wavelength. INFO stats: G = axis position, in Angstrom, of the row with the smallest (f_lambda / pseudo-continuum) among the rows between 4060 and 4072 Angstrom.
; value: 4067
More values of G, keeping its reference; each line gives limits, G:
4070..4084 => 4073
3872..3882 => 3873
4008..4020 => 4009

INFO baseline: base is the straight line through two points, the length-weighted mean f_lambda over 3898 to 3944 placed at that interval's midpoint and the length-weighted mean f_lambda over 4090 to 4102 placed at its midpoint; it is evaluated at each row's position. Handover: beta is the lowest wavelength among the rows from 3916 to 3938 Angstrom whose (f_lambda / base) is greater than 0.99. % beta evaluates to 3917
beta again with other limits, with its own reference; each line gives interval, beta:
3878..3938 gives 3881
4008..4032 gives 4009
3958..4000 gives 3959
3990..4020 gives 3991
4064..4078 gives 4065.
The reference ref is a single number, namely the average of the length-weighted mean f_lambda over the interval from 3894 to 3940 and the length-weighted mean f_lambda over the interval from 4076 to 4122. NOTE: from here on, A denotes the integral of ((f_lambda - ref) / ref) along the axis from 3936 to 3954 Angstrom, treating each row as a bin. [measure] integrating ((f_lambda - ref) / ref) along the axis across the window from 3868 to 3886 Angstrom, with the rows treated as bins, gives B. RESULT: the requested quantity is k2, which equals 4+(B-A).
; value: 2.9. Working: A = 0.8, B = -0.2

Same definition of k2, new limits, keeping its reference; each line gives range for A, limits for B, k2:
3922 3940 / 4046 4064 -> 9.1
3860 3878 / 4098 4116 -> 3.1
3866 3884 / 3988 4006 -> 6.1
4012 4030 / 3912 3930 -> 2.8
